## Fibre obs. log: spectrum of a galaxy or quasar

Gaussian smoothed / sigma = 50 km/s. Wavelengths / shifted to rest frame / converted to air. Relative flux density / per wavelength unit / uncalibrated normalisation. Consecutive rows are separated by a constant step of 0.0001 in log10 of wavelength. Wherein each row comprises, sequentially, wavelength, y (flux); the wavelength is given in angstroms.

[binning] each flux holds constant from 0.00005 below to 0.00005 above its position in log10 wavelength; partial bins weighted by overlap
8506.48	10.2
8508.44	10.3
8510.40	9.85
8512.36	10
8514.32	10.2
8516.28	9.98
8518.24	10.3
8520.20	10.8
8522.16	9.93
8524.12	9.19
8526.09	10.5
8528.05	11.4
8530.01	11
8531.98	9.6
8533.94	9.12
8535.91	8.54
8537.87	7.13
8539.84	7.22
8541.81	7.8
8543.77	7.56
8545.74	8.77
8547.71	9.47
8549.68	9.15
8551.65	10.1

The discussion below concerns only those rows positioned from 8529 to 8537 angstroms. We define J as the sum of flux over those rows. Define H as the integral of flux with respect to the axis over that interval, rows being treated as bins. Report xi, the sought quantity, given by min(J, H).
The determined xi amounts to 38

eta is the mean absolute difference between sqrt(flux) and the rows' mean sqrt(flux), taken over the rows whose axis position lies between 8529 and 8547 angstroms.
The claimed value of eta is 0.17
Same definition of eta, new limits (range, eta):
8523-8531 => 0.11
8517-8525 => 0.08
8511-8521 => 0.04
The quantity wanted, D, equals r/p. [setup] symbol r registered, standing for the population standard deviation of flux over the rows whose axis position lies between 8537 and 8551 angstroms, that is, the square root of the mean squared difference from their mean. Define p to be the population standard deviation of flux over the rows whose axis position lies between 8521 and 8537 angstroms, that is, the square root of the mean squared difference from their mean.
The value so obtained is 1.0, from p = 0.93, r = 0.89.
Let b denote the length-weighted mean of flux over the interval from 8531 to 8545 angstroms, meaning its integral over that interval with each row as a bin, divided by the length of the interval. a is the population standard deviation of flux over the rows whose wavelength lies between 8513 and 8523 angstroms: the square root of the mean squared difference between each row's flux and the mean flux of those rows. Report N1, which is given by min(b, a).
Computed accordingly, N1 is 0.31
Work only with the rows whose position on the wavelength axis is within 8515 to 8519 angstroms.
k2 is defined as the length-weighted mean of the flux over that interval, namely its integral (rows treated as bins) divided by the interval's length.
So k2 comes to 10.1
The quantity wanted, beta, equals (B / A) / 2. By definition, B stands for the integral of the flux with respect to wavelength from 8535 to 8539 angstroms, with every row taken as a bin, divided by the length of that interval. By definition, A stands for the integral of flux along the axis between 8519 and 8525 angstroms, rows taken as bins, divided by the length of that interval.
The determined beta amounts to 0.39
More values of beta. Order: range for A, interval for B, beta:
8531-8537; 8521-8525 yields 0.53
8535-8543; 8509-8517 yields 0.65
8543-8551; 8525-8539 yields 0.54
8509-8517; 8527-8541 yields 0.46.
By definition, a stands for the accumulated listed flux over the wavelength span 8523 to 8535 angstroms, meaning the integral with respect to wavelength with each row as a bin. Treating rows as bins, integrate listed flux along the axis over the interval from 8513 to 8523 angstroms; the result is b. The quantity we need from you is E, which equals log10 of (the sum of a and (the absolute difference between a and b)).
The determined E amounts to 2.15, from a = 121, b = 102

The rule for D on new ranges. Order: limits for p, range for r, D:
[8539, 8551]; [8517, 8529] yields 0.8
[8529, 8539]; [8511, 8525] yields 0.4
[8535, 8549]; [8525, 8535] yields 1.0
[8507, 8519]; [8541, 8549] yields 4.5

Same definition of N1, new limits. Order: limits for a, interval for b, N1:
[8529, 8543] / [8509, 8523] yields 1.29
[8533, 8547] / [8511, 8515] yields 0.73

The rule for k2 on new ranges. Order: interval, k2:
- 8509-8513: 10.0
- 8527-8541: 9.1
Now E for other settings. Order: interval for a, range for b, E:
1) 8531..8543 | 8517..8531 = 2.16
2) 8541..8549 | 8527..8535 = 1.91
